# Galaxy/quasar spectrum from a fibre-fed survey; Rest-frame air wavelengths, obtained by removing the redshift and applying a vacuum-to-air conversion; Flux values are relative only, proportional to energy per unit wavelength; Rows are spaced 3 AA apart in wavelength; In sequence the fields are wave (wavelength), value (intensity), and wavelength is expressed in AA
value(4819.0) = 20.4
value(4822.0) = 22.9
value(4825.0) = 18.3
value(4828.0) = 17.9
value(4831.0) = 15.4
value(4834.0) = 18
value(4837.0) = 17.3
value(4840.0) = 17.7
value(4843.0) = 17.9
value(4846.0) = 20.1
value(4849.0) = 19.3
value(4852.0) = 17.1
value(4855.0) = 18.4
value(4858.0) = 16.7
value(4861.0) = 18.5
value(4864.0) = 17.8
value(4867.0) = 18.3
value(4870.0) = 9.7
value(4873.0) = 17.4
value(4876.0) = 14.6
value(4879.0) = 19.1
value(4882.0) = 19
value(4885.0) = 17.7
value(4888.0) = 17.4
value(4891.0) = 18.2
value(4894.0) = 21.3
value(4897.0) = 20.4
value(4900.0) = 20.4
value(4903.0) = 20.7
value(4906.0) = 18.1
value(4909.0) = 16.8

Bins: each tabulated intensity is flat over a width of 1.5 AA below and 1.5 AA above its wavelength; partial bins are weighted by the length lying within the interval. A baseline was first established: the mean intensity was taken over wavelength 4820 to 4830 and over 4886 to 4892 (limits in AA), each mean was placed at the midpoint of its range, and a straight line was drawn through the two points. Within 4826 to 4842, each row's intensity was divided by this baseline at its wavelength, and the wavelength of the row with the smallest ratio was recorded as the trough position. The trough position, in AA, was 4831.0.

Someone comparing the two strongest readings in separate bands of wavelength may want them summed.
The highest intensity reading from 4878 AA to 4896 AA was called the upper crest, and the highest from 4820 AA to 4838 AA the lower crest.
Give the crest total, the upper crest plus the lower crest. 44.2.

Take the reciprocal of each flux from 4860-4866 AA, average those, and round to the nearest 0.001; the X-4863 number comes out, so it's 0.055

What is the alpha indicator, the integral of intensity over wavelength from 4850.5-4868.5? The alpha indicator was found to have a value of 320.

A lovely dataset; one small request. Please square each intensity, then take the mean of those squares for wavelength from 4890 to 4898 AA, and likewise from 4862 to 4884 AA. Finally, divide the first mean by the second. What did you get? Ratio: 1.4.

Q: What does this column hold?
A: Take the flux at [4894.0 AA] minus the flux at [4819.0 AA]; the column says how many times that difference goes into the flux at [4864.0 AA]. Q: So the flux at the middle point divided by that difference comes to 20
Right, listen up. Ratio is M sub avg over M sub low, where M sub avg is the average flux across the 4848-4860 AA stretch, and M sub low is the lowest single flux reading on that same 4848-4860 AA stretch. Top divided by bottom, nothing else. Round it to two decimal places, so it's 1.07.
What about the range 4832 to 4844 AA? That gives 1.02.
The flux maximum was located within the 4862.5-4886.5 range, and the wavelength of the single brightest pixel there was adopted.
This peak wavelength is 4879.0 AA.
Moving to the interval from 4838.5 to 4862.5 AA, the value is 4846.0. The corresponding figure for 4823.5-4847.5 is 4846.0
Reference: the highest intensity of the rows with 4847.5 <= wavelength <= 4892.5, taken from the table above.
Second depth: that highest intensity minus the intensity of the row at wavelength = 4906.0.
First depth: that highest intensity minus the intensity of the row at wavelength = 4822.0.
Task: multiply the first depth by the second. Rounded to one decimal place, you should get -4.3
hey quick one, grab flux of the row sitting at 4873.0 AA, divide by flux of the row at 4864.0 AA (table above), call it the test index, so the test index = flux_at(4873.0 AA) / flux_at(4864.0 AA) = 1.0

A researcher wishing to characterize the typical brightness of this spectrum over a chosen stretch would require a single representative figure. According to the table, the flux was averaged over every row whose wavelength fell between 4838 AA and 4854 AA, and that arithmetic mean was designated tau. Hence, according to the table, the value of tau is 18.4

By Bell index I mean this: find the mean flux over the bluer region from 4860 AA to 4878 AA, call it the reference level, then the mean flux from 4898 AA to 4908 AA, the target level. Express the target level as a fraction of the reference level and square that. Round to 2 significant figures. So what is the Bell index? 1.5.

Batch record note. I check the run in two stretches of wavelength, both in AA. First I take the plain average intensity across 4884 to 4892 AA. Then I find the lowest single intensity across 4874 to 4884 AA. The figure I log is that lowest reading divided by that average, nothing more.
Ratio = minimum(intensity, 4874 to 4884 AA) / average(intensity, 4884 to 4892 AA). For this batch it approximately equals 0.82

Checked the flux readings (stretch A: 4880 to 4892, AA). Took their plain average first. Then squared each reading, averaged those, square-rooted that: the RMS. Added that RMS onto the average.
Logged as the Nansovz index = 36.2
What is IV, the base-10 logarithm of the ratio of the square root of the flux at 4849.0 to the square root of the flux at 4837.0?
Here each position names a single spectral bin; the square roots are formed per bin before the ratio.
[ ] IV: 0.024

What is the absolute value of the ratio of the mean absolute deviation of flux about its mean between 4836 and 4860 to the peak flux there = 0.04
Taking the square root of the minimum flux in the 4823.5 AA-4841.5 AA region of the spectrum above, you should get 3.92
